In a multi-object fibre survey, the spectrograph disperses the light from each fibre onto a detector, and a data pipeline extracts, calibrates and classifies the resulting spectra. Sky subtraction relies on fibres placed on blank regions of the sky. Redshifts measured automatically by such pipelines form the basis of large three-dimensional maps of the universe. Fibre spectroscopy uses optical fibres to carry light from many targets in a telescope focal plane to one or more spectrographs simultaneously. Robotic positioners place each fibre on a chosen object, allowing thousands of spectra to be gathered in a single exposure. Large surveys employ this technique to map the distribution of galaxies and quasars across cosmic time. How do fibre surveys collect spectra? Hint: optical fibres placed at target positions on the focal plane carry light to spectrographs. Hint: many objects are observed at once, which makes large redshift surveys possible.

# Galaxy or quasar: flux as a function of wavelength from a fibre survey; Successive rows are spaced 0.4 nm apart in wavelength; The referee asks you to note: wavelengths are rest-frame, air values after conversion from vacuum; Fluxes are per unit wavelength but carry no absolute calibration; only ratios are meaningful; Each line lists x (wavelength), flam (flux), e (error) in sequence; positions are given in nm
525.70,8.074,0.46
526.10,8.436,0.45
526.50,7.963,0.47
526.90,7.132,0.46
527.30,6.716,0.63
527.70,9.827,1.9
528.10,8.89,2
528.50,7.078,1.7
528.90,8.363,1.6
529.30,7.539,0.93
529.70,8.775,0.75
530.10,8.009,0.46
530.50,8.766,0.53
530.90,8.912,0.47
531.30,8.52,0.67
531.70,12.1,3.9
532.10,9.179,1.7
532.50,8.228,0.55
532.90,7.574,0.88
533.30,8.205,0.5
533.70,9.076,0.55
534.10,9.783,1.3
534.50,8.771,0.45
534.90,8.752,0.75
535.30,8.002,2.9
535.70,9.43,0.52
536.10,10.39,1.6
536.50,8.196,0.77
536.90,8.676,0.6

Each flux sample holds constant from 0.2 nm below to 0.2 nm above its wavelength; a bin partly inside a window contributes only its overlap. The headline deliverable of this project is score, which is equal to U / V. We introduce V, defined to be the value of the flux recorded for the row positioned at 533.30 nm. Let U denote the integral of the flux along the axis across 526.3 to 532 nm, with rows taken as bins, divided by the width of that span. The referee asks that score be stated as 1.03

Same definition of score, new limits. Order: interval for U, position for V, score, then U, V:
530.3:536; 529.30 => 1.19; 8.98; 7.539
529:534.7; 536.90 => 1.02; 8.81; 8.676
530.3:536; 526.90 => 1.26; 8.98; 7.132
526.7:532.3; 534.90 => 0.98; 8.56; 8.752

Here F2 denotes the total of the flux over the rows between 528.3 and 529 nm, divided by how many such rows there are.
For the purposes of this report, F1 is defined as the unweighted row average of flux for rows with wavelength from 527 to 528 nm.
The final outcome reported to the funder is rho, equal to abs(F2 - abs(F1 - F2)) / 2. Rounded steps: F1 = 8.27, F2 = 7.7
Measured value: 3.6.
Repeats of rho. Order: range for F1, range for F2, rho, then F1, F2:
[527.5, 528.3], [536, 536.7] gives 4.6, 9.36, 9.3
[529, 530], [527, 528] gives 4.1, 8.16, 8.3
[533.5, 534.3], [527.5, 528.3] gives 4.6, 9.43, 9.4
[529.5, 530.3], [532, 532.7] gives 4.2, 8.39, 8.7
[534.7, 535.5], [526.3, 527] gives 3.4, 8.38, 7.5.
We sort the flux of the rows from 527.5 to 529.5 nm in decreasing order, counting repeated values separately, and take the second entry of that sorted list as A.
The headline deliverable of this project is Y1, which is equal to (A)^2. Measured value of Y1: 79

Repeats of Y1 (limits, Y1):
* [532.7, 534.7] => 82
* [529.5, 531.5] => 77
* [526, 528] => 71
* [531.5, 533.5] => 84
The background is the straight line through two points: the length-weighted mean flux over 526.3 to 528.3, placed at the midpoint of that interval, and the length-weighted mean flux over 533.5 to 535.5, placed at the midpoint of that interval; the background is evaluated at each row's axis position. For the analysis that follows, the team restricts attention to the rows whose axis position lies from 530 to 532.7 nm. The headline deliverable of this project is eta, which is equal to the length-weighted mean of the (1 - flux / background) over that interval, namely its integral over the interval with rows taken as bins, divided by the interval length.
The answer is -0.0705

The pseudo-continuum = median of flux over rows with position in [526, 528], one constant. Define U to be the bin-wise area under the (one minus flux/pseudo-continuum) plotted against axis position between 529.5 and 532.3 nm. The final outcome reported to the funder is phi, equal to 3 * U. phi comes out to -1.28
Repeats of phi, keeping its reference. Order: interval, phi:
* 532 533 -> -0.13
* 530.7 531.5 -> -0.23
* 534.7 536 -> -0.44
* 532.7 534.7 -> -0.54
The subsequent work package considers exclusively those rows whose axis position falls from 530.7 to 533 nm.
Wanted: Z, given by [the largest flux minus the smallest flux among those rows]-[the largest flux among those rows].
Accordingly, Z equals -7.6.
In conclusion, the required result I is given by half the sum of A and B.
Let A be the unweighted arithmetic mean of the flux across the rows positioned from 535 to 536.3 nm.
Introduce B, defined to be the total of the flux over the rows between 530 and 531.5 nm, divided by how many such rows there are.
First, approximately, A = 9.27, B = 8.6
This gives 8.9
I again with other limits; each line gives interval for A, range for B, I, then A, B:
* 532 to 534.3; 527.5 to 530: 8.5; 8.67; 8.4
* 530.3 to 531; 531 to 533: 9.0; 8.84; 9.1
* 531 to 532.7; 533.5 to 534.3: 9.5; 9.51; 9.4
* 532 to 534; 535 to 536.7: 8.7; 8.45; 9.0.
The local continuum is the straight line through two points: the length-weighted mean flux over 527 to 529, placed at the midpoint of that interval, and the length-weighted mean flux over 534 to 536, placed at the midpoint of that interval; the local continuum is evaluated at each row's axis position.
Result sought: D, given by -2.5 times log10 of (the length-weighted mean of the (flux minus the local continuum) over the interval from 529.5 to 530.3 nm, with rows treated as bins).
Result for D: 3.4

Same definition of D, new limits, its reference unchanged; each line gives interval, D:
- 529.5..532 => 0.3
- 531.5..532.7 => -0.2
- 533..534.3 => 2.5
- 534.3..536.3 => 3.2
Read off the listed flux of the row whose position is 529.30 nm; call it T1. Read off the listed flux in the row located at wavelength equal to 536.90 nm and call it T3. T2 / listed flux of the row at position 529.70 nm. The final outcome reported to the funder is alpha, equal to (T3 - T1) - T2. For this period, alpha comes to -8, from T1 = 7.539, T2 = 8.775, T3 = 8.676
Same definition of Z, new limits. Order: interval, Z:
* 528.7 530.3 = -7.5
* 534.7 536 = -8.0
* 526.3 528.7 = -6.7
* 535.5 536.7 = -8.2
